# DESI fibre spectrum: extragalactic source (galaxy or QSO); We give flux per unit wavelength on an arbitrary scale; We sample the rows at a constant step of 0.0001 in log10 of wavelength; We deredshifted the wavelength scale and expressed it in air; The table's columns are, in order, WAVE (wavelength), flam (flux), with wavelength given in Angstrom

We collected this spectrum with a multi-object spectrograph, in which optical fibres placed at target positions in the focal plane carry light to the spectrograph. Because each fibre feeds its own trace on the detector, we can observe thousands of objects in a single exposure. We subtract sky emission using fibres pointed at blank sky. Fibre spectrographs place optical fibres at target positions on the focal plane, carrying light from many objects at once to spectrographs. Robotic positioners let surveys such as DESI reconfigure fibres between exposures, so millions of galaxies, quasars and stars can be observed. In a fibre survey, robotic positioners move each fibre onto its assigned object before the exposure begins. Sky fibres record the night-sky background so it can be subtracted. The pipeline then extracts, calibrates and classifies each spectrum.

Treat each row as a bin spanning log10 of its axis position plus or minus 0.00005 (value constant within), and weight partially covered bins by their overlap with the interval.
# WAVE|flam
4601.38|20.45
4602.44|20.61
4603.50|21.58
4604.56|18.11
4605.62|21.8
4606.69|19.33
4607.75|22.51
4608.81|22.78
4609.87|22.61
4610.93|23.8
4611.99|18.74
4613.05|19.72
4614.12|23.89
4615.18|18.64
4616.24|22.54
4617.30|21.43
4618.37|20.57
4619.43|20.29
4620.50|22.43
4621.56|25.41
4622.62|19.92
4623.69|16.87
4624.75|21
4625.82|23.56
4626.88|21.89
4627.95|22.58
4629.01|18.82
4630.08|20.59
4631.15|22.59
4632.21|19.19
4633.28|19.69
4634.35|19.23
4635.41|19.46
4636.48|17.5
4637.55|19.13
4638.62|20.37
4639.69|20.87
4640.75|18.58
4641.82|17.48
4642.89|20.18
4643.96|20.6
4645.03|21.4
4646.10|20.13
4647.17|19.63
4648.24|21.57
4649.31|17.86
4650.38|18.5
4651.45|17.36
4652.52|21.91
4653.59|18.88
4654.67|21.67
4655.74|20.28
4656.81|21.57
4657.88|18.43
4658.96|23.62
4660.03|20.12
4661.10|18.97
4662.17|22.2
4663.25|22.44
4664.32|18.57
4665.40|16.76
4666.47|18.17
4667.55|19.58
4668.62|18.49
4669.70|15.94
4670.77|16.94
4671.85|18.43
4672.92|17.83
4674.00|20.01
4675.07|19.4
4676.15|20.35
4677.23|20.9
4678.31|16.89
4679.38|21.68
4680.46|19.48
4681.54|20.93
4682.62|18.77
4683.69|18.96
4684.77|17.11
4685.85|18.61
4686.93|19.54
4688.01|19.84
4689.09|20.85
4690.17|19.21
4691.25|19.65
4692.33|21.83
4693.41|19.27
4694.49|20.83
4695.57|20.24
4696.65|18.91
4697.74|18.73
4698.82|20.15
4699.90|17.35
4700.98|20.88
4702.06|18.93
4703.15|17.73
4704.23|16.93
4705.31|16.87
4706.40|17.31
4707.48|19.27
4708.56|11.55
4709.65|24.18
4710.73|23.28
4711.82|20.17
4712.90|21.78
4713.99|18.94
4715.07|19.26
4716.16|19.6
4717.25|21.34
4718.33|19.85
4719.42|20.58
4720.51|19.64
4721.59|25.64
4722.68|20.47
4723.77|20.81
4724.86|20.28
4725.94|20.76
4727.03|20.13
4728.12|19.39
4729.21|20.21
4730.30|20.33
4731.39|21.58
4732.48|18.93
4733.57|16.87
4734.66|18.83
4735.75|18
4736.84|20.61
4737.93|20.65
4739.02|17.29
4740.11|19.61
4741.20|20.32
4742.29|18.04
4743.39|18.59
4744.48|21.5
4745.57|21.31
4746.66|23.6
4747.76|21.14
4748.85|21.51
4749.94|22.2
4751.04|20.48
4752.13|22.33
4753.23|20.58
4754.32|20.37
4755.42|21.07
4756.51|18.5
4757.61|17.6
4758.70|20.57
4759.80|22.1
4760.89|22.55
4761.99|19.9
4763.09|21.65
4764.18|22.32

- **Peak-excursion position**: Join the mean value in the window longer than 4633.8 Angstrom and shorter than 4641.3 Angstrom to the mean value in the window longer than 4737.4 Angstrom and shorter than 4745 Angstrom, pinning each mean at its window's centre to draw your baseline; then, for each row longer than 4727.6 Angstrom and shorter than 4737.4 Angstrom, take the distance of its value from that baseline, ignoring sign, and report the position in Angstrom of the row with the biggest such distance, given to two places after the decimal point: 4733.57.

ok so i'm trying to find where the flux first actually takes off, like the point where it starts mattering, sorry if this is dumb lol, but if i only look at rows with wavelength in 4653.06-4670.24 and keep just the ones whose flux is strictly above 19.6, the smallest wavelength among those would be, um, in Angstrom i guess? 4654.67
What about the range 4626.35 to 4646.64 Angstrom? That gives 4626.88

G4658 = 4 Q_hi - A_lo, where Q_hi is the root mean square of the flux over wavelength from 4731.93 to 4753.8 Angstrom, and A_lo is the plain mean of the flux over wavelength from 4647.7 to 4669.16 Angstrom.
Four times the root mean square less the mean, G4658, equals 60.9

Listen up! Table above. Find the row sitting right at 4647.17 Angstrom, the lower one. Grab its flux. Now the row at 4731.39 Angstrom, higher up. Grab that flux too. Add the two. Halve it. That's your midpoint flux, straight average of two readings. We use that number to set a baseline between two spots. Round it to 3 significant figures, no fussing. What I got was 20.6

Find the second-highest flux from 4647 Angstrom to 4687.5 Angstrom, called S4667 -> 22.44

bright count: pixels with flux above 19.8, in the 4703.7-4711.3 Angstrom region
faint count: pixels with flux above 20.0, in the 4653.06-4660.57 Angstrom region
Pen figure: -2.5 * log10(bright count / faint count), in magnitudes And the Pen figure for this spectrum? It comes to 1.0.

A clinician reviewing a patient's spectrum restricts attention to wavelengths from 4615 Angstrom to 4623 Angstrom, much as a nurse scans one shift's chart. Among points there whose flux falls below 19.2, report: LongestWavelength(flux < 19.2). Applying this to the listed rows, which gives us 4615.18 Angstrom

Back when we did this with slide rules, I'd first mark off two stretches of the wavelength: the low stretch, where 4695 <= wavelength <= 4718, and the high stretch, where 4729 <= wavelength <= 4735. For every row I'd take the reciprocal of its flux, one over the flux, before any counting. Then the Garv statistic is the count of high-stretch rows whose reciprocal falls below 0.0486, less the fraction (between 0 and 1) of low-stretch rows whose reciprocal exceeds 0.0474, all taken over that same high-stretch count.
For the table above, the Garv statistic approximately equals 0.19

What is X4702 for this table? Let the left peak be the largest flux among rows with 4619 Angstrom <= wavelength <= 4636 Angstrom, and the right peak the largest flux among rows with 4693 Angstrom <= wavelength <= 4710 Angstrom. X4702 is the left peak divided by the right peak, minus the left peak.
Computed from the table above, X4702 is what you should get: -24.4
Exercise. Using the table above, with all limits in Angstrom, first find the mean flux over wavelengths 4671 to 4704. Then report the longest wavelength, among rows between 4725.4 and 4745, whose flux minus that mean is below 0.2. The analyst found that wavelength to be 4743.39 Angstrom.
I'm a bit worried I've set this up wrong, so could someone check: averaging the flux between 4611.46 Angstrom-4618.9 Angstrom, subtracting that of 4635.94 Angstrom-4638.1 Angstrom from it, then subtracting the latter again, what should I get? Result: -15.8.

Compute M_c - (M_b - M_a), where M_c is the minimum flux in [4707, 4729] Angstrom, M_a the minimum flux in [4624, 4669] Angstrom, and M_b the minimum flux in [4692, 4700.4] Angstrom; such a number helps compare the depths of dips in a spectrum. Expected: 11.0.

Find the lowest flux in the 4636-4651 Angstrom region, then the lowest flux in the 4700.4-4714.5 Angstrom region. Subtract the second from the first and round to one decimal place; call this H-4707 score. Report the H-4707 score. 5.9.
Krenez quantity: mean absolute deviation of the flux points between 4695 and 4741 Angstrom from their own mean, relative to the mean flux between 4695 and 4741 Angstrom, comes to 0.0777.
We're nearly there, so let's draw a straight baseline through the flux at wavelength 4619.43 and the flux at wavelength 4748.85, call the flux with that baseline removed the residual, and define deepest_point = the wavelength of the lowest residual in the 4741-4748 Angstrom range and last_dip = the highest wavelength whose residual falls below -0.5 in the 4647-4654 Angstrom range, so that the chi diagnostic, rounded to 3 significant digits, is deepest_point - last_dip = 88.7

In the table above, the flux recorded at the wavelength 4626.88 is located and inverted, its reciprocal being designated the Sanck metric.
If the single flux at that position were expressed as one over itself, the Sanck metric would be 0.046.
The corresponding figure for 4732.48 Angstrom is 0.053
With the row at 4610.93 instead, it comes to 0.042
